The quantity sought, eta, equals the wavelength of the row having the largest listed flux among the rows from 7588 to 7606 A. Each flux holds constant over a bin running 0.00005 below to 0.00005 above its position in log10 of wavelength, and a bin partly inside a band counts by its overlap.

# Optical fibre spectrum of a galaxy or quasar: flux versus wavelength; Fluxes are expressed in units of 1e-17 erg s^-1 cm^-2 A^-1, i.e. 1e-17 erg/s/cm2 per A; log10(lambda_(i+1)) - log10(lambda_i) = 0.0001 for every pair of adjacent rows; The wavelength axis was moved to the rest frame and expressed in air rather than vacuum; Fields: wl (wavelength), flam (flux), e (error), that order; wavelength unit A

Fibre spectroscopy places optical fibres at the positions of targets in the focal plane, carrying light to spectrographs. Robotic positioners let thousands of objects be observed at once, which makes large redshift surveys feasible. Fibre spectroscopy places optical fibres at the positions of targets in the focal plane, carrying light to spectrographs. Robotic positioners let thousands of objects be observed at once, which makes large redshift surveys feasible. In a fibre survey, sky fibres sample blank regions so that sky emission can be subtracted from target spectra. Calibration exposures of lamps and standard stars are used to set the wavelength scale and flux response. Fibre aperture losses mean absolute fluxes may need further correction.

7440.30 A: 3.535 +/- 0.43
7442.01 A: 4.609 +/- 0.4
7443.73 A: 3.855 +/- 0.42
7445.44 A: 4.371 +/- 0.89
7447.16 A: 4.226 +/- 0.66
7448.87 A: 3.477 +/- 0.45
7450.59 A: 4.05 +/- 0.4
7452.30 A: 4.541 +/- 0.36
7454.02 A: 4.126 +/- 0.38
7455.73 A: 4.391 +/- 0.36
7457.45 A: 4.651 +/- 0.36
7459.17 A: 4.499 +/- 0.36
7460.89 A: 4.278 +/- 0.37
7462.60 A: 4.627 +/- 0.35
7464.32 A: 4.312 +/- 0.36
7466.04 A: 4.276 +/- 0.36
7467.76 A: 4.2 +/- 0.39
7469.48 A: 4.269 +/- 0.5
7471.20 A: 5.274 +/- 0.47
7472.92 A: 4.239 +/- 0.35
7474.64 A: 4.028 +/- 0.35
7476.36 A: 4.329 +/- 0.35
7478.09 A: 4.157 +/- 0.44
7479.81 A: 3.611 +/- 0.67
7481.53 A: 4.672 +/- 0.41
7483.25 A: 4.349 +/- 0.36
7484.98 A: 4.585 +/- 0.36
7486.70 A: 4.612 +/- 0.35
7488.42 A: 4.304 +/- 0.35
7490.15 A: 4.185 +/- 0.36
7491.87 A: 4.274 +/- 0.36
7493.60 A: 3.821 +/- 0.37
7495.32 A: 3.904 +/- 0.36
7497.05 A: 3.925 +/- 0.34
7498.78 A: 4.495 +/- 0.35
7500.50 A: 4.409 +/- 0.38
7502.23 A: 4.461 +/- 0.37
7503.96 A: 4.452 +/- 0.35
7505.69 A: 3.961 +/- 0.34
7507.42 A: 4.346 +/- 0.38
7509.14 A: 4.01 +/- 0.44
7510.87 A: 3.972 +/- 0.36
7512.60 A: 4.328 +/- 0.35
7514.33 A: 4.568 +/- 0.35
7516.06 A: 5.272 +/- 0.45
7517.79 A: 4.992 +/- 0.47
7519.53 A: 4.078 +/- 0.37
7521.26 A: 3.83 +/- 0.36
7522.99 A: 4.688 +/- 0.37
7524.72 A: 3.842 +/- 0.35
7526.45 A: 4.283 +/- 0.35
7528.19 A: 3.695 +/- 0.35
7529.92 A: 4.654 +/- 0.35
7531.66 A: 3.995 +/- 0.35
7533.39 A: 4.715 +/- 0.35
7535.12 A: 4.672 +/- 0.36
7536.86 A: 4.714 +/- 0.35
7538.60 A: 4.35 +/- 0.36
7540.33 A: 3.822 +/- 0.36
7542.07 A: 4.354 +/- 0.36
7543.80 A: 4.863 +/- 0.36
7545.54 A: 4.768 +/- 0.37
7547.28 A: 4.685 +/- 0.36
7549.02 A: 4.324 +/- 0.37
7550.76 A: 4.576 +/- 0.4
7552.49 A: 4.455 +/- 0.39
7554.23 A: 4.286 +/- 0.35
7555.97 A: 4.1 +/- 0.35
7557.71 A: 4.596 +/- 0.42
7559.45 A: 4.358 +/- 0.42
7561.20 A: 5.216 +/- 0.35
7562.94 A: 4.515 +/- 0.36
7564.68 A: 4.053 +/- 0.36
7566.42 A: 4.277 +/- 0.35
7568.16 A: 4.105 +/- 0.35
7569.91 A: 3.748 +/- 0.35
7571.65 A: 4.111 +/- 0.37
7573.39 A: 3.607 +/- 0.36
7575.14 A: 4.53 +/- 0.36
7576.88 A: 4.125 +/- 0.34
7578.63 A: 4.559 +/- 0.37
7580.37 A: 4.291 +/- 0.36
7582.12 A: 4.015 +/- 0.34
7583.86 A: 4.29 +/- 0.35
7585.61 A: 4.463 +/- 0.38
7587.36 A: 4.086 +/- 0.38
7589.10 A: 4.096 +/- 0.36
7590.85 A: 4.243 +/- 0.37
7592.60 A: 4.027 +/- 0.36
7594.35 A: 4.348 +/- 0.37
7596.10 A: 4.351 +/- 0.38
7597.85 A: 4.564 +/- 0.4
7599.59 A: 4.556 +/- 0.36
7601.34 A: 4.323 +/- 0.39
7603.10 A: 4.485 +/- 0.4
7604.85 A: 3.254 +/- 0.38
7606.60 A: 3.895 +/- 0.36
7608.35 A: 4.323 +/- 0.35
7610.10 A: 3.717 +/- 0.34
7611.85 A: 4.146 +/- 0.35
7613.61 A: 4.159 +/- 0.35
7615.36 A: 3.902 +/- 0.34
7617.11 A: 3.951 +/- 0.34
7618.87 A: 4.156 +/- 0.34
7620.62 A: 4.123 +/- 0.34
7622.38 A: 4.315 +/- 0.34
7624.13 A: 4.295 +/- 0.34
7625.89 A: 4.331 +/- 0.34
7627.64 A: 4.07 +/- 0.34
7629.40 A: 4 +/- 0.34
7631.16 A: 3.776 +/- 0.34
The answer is 7597.85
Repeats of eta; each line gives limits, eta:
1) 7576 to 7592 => 7578.63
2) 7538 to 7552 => 7543.80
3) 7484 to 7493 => 7486.70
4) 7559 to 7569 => 7561.20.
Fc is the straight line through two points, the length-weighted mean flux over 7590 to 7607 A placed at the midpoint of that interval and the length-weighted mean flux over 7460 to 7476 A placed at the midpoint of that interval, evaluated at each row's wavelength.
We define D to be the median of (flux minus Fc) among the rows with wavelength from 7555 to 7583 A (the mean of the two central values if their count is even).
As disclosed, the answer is -0.05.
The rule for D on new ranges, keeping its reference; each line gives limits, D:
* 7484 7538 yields 0.00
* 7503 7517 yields 0.00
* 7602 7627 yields -0.04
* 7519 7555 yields 0.07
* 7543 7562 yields 0.30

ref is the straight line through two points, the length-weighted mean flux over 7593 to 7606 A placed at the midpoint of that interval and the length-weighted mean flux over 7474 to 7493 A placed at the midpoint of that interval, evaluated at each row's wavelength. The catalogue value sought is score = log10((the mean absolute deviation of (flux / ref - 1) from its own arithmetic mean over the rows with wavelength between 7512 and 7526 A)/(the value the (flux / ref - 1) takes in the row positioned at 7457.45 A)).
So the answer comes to 0.1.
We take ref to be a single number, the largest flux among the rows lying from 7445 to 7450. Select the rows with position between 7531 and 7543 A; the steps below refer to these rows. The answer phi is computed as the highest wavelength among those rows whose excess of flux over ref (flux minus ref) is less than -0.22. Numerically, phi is 7540.33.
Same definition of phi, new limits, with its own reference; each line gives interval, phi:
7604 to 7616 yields 7615.36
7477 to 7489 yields 7479.81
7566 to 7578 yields 7576.88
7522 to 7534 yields 7531.66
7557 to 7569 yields 7568.16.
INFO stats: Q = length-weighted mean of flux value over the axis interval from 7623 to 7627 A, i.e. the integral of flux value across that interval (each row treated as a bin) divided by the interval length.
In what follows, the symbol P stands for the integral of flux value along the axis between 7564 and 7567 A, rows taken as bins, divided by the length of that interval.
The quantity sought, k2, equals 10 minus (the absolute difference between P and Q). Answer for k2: 9.9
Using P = 4.2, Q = 4.3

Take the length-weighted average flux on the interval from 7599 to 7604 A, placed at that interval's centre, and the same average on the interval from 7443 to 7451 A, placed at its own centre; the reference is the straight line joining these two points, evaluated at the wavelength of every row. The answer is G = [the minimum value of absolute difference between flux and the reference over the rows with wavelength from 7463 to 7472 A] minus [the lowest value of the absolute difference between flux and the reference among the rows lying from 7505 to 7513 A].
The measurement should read 0.000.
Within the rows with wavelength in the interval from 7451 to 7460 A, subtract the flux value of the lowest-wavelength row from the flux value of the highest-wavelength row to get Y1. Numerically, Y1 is -0.04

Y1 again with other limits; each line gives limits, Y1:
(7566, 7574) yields -0.67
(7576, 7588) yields -0.04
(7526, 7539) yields 0.07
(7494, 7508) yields 0.44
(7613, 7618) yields -0.21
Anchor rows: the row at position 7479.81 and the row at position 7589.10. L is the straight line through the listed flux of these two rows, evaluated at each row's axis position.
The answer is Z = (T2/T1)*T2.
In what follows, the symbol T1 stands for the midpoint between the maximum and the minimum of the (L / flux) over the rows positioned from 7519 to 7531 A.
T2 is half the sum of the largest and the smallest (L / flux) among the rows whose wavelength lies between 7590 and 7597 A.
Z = 1.0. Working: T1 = 0.923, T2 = 0.98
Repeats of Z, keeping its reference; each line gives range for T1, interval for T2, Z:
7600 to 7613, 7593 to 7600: 0.8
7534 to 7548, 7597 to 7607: 1.3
